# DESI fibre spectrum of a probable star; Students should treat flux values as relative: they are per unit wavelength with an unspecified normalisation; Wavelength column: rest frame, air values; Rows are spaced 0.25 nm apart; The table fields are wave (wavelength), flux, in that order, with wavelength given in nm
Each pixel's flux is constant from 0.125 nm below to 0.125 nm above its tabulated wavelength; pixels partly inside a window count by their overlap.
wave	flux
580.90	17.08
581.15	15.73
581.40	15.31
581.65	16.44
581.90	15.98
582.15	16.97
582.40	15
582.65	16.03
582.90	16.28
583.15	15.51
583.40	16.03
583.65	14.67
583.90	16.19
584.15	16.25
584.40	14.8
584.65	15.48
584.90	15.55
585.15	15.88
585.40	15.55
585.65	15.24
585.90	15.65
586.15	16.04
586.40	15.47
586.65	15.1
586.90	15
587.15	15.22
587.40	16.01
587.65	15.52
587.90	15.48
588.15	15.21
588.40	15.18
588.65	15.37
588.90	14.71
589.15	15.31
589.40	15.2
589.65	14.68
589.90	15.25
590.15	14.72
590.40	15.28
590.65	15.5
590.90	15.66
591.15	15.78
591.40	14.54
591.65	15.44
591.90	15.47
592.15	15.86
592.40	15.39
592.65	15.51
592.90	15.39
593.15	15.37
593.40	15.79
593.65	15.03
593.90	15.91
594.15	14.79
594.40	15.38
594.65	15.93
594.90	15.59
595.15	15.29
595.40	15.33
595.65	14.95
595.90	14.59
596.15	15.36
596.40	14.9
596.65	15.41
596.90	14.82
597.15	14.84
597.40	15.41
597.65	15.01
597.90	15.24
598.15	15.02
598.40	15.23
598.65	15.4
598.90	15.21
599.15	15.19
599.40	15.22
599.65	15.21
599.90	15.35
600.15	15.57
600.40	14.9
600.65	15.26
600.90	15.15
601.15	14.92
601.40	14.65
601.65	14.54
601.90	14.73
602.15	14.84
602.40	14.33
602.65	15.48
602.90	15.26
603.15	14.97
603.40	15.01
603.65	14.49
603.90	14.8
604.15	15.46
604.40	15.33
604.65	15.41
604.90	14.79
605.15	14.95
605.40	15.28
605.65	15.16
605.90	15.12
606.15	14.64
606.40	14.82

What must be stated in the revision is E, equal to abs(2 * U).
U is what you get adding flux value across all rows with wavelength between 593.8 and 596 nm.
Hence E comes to 276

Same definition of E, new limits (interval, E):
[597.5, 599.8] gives 273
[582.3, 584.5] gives 282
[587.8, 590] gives 273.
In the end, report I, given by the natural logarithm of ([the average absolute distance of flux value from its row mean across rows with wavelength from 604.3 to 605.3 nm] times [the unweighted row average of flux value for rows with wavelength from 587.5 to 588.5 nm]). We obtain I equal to 1.3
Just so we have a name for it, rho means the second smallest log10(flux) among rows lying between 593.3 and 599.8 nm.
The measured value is 1.170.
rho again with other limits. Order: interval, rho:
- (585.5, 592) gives 1.167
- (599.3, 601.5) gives 1.173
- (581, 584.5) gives 1.170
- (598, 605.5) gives 1.161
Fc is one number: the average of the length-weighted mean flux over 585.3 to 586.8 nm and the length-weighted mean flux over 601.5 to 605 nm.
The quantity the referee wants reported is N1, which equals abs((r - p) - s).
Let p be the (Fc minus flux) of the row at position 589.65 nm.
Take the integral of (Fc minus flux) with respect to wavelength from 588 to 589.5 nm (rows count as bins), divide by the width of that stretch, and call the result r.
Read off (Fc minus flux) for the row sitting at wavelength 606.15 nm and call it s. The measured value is 1.08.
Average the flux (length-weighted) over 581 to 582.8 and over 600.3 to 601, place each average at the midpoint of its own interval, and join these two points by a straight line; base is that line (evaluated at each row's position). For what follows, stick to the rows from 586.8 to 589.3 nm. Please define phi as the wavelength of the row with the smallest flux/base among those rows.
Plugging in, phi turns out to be 588.90 nm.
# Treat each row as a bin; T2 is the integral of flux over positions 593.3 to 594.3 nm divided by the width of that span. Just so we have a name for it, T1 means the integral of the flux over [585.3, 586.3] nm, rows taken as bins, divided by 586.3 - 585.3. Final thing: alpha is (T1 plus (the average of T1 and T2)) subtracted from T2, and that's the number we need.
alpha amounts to -15.7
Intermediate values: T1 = 15.6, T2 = 15.4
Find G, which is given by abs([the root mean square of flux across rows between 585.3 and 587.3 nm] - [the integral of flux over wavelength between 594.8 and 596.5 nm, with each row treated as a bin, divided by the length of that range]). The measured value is 0.27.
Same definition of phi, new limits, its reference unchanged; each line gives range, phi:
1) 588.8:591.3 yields 588.90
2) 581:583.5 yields 582.40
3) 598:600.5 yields 600.40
